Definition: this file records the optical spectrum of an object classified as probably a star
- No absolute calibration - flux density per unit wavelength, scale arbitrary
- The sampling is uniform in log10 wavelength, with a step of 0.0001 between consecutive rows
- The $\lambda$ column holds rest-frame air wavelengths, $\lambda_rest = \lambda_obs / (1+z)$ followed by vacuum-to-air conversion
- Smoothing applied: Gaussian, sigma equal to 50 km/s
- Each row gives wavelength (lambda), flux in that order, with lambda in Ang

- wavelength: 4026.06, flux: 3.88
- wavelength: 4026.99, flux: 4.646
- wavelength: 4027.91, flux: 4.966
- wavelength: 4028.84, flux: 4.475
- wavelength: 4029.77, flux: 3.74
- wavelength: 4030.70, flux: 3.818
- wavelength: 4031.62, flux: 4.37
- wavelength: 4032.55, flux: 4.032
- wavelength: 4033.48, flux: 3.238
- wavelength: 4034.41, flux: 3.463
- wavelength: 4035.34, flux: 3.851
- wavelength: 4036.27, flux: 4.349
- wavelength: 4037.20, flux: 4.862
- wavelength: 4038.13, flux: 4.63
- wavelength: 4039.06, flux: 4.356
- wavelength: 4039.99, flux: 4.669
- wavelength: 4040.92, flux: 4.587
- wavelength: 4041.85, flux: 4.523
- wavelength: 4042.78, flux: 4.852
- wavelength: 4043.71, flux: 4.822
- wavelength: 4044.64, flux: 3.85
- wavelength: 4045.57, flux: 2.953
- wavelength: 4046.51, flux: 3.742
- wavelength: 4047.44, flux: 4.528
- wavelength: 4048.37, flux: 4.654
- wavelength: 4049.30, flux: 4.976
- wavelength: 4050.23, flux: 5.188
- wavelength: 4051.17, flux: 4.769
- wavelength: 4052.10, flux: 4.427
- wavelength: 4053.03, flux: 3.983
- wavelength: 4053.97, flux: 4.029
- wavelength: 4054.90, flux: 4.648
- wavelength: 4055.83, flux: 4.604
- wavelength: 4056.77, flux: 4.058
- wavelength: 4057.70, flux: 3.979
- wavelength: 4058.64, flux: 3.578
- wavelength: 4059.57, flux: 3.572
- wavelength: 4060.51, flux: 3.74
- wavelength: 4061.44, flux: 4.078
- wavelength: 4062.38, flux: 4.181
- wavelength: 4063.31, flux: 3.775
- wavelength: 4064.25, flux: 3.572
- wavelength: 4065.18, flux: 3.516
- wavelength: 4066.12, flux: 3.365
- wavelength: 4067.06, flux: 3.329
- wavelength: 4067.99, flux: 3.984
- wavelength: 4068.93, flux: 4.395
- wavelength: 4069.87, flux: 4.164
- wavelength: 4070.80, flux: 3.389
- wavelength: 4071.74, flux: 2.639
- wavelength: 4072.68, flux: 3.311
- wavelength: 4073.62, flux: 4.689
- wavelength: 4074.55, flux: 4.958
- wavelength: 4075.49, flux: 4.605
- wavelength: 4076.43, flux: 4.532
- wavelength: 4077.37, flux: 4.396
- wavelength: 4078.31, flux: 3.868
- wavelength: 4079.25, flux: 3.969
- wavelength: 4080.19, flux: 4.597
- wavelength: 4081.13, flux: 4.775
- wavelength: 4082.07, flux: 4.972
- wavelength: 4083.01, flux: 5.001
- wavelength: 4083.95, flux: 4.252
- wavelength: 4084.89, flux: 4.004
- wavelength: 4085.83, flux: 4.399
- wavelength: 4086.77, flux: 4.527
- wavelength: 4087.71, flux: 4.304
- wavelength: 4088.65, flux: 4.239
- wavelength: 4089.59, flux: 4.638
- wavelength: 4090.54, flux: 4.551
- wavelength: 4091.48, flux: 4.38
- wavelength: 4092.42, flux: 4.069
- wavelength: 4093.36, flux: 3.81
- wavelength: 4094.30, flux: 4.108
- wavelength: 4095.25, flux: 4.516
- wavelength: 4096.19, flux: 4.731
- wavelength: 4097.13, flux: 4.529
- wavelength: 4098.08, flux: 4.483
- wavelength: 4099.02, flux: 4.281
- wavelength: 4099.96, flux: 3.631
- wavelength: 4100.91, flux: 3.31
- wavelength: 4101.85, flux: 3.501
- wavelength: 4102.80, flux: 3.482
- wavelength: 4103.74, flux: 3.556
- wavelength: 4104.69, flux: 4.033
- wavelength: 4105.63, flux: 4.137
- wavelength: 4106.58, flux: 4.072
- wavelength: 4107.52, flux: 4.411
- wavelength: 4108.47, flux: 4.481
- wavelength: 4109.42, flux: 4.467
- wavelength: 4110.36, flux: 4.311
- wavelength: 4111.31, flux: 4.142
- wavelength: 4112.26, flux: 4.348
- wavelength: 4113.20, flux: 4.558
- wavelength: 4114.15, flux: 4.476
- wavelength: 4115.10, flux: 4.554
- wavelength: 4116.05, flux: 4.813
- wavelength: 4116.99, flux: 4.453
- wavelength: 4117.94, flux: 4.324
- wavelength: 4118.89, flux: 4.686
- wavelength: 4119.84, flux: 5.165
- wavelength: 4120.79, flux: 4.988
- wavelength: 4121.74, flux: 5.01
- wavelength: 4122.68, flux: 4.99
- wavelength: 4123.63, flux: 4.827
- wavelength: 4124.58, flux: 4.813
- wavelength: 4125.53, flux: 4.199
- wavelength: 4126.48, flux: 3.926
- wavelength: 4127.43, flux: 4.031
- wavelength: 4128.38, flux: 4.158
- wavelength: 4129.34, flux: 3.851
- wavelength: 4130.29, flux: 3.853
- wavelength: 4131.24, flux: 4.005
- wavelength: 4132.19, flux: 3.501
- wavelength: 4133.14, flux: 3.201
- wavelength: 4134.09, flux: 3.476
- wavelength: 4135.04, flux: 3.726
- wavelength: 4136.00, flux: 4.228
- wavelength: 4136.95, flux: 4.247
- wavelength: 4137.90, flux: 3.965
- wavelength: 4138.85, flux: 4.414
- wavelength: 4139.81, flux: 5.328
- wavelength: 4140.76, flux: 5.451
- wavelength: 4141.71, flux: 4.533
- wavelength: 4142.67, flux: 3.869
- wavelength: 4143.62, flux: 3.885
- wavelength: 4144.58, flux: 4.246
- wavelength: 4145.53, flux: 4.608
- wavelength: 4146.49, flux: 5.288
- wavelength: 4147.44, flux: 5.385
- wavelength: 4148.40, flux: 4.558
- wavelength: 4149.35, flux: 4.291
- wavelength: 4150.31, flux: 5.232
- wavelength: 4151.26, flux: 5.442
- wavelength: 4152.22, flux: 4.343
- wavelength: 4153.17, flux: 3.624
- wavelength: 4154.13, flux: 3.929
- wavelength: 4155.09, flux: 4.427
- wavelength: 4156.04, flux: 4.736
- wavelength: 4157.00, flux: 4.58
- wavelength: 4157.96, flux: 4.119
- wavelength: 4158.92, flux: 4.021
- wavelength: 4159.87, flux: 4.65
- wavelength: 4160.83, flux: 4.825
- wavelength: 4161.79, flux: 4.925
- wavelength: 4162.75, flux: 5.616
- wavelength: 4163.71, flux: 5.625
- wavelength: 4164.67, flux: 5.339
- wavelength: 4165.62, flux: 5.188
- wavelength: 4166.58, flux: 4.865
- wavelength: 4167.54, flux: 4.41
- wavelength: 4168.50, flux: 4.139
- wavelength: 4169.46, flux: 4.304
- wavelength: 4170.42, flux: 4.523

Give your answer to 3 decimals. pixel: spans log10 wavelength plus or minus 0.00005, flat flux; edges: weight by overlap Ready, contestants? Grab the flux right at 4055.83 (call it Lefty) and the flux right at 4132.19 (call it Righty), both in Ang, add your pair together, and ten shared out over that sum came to 1.234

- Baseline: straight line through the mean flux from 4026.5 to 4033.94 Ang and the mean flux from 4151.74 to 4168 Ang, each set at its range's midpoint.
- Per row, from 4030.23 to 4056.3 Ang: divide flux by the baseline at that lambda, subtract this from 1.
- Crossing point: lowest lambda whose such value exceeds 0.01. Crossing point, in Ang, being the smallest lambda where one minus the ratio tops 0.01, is 4030.70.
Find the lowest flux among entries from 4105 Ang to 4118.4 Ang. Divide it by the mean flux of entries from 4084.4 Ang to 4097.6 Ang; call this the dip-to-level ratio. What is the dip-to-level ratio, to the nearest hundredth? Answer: 0.94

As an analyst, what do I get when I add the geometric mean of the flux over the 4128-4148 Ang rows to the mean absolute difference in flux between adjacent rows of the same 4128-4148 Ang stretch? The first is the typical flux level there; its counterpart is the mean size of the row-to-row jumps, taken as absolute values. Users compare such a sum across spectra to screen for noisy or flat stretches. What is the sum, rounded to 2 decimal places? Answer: 4.56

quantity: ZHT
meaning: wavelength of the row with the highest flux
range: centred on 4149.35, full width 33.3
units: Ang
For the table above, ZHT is 4163.71 Ang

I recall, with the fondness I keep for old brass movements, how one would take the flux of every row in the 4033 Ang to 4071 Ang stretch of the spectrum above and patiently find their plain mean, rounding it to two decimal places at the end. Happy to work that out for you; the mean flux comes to 4.13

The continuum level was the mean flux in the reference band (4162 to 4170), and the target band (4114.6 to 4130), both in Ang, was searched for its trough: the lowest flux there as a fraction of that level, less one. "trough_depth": -0.22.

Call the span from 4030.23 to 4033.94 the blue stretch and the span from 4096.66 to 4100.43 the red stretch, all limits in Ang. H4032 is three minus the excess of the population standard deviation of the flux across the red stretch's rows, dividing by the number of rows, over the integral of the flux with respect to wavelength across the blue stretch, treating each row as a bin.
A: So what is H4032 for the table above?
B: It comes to 17.0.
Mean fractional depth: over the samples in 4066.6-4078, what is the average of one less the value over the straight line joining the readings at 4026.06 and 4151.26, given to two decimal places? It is 0.10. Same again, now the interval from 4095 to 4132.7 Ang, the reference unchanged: 0.14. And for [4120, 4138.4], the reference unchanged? 0.19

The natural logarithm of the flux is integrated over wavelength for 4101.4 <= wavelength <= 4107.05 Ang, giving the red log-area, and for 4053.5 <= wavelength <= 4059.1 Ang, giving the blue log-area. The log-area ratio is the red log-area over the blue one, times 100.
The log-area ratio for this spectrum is 95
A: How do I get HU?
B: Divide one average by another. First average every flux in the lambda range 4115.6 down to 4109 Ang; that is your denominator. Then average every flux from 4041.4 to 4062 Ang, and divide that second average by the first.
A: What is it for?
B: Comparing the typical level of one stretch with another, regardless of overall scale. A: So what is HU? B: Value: 0.96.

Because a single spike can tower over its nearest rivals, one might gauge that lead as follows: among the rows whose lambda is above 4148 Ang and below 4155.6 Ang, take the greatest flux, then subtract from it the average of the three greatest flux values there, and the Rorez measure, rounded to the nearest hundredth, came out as 0.36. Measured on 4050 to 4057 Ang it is 0.32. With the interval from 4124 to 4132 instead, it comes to 0.42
